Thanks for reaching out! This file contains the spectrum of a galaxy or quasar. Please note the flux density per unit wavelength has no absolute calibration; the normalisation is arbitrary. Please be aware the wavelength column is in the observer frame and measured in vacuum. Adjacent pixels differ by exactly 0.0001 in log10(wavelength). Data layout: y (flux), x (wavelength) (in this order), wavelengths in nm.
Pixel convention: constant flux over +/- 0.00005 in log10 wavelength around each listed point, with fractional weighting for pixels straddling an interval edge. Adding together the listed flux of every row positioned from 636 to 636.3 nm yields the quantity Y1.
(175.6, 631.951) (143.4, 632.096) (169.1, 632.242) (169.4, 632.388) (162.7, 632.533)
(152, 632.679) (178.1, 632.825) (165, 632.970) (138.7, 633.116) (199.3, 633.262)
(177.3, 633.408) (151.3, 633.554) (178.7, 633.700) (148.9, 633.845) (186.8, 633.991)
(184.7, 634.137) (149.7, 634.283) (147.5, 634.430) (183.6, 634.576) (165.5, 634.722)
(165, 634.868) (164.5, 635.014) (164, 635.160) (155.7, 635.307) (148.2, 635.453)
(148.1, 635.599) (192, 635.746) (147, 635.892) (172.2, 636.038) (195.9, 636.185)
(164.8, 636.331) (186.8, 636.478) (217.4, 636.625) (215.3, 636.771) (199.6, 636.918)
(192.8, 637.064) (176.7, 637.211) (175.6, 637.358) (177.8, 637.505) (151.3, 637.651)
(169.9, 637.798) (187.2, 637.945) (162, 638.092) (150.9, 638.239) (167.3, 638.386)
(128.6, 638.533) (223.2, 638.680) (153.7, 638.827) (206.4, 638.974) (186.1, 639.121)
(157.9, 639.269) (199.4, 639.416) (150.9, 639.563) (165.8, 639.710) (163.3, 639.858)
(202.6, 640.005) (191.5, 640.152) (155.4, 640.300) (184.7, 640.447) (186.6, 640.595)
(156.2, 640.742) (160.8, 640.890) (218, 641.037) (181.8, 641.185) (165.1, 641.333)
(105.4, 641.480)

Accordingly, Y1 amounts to 368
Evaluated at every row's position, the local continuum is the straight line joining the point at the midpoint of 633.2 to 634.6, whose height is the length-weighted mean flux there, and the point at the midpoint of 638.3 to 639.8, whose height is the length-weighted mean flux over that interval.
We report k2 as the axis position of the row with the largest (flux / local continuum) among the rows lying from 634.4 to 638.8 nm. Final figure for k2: 638.680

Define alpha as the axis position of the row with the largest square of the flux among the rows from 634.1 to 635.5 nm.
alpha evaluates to 634.137 nm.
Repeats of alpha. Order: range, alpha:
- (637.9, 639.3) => 638.680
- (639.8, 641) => 640.005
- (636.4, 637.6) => 636.625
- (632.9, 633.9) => 633.262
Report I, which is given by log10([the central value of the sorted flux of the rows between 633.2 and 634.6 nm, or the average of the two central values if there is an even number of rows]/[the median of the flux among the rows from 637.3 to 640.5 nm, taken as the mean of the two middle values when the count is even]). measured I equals 0.024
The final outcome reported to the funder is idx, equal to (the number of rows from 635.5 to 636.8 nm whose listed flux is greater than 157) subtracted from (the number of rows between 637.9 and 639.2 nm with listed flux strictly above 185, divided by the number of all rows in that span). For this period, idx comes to -6.6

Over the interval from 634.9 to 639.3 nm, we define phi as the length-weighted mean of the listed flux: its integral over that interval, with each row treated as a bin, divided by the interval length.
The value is 175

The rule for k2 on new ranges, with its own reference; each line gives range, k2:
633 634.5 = 633.262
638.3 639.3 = 638.680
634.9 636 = 635.746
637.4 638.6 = 637.945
